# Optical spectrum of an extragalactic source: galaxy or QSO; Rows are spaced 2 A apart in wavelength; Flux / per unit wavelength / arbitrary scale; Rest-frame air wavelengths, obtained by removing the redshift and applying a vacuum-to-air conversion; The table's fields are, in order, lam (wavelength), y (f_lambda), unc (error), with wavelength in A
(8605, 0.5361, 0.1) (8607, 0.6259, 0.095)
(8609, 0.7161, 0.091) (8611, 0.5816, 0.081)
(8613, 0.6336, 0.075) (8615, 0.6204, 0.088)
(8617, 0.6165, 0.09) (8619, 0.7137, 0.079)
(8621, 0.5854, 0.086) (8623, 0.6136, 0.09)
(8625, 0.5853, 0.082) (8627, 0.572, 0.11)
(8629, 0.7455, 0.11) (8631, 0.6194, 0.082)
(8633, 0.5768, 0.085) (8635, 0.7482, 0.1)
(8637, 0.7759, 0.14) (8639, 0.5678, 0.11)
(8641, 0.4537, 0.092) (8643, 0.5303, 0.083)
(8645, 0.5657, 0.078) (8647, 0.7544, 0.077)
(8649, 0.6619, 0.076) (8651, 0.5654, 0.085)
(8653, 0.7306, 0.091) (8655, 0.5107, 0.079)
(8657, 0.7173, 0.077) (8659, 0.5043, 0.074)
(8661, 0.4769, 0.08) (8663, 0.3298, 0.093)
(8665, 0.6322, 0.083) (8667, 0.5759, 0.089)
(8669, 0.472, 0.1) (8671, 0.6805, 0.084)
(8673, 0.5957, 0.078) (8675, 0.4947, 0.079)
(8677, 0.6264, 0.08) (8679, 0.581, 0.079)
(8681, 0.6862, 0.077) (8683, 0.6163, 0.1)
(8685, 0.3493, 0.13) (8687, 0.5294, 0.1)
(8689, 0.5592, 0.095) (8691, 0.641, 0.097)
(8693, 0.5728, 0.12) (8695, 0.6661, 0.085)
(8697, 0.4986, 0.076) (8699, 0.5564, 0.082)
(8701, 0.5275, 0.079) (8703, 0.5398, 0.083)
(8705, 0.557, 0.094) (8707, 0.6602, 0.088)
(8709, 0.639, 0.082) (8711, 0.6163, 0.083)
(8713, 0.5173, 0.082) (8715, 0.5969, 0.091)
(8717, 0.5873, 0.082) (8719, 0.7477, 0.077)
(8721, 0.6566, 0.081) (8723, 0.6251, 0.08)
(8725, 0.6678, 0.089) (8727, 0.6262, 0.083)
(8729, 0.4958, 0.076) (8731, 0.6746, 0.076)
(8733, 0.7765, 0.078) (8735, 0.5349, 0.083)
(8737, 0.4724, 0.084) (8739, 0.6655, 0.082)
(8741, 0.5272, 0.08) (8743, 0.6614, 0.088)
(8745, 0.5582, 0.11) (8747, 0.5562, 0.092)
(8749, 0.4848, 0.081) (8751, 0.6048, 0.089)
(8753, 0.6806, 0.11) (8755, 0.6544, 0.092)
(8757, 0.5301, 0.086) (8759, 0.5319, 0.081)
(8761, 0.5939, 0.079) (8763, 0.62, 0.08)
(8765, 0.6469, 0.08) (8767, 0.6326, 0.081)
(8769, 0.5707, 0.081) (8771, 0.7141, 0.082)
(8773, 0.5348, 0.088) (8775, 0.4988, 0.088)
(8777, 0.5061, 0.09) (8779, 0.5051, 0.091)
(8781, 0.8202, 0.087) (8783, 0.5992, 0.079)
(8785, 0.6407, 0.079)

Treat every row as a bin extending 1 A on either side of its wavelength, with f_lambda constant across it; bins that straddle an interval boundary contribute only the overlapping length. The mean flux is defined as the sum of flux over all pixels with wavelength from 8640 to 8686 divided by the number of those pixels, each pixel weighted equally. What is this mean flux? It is 0.570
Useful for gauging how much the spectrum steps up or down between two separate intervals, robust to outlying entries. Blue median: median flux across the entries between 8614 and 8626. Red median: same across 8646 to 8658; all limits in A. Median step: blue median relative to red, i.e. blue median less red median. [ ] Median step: -0.07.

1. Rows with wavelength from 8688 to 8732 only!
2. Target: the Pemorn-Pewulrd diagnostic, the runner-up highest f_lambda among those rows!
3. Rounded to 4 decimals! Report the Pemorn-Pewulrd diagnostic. 0.6746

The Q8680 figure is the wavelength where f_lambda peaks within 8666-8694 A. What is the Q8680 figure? 8681 A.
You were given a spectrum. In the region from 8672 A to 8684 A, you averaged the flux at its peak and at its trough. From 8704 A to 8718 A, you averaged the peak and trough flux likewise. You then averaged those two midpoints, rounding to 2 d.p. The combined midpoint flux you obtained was 0.59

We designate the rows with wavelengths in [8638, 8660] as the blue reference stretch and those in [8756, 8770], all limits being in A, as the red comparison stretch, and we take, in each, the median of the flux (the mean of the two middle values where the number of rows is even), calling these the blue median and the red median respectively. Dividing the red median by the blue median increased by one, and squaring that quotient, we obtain 0.144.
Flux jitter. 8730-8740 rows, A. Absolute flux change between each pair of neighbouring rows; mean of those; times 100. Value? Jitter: 15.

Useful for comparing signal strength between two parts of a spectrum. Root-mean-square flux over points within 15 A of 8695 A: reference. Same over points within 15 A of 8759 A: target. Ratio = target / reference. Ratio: 1.03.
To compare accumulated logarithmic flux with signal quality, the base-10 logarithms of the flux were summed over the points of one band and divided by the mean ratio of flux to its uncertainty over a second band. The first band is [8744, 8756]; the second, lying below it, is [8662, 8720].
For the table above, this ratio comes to -0.21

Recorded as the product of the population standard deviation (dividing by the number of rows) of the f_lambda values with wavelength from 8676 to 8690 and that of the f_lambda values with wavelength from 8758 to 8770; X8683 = 0.004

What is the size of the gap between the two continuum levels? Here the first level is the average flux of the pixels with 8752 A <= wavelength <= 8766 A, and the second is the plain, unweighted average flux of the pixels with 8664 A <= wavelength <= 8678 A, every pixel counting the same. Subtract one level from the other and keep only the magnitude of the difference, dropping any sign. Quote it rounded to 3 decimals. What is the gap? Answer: 0.026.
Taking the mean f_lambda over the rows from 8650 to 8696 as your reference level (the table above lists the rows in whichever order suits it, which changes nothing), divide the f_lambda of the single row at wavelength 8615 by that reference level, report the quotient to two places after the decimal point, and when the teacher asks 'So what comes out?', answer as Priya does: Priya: 1.09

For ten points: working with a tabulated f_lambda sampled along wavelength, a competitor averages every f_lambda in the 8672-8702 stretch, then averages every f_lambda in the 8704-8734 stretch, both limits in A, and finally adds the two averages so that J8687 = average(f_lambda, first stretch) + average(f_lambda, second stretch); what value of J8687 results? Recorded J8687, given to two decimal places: 1.20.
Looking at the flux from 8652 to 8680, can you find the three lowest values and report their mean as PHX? 0.43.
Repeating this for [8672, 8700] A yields 0.45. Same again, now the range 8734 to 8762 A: 0.49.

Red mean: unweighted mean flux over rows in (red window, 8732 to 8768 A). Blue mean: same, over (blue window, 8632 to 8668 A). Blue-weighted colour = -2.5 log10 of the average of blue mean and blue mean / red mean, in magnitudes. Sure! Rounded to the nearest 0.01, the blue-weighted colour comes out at 0.25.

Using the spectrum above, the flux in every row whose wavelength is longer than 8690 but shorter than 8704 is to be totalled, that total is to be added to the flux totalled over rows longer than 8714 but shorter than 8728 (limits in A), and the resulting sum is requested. 8.51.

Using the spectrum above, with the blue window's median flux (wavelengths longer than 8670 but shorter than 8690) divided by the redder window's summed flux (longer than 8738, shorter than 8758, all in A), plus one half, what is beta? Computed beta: 0.60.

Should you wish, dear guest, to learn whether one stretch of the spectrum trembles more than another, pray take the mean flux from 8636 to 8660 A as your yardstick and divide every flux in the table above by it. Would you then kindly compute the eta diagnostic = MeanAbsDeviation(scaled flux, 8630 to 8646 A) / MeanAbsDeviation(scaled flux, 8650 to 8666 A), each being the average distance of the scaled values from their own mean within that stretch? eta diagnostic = 0.80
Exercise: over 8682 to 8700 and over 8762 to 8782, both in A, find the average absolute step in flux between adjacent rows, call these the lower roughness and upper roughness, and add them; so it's 0.21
